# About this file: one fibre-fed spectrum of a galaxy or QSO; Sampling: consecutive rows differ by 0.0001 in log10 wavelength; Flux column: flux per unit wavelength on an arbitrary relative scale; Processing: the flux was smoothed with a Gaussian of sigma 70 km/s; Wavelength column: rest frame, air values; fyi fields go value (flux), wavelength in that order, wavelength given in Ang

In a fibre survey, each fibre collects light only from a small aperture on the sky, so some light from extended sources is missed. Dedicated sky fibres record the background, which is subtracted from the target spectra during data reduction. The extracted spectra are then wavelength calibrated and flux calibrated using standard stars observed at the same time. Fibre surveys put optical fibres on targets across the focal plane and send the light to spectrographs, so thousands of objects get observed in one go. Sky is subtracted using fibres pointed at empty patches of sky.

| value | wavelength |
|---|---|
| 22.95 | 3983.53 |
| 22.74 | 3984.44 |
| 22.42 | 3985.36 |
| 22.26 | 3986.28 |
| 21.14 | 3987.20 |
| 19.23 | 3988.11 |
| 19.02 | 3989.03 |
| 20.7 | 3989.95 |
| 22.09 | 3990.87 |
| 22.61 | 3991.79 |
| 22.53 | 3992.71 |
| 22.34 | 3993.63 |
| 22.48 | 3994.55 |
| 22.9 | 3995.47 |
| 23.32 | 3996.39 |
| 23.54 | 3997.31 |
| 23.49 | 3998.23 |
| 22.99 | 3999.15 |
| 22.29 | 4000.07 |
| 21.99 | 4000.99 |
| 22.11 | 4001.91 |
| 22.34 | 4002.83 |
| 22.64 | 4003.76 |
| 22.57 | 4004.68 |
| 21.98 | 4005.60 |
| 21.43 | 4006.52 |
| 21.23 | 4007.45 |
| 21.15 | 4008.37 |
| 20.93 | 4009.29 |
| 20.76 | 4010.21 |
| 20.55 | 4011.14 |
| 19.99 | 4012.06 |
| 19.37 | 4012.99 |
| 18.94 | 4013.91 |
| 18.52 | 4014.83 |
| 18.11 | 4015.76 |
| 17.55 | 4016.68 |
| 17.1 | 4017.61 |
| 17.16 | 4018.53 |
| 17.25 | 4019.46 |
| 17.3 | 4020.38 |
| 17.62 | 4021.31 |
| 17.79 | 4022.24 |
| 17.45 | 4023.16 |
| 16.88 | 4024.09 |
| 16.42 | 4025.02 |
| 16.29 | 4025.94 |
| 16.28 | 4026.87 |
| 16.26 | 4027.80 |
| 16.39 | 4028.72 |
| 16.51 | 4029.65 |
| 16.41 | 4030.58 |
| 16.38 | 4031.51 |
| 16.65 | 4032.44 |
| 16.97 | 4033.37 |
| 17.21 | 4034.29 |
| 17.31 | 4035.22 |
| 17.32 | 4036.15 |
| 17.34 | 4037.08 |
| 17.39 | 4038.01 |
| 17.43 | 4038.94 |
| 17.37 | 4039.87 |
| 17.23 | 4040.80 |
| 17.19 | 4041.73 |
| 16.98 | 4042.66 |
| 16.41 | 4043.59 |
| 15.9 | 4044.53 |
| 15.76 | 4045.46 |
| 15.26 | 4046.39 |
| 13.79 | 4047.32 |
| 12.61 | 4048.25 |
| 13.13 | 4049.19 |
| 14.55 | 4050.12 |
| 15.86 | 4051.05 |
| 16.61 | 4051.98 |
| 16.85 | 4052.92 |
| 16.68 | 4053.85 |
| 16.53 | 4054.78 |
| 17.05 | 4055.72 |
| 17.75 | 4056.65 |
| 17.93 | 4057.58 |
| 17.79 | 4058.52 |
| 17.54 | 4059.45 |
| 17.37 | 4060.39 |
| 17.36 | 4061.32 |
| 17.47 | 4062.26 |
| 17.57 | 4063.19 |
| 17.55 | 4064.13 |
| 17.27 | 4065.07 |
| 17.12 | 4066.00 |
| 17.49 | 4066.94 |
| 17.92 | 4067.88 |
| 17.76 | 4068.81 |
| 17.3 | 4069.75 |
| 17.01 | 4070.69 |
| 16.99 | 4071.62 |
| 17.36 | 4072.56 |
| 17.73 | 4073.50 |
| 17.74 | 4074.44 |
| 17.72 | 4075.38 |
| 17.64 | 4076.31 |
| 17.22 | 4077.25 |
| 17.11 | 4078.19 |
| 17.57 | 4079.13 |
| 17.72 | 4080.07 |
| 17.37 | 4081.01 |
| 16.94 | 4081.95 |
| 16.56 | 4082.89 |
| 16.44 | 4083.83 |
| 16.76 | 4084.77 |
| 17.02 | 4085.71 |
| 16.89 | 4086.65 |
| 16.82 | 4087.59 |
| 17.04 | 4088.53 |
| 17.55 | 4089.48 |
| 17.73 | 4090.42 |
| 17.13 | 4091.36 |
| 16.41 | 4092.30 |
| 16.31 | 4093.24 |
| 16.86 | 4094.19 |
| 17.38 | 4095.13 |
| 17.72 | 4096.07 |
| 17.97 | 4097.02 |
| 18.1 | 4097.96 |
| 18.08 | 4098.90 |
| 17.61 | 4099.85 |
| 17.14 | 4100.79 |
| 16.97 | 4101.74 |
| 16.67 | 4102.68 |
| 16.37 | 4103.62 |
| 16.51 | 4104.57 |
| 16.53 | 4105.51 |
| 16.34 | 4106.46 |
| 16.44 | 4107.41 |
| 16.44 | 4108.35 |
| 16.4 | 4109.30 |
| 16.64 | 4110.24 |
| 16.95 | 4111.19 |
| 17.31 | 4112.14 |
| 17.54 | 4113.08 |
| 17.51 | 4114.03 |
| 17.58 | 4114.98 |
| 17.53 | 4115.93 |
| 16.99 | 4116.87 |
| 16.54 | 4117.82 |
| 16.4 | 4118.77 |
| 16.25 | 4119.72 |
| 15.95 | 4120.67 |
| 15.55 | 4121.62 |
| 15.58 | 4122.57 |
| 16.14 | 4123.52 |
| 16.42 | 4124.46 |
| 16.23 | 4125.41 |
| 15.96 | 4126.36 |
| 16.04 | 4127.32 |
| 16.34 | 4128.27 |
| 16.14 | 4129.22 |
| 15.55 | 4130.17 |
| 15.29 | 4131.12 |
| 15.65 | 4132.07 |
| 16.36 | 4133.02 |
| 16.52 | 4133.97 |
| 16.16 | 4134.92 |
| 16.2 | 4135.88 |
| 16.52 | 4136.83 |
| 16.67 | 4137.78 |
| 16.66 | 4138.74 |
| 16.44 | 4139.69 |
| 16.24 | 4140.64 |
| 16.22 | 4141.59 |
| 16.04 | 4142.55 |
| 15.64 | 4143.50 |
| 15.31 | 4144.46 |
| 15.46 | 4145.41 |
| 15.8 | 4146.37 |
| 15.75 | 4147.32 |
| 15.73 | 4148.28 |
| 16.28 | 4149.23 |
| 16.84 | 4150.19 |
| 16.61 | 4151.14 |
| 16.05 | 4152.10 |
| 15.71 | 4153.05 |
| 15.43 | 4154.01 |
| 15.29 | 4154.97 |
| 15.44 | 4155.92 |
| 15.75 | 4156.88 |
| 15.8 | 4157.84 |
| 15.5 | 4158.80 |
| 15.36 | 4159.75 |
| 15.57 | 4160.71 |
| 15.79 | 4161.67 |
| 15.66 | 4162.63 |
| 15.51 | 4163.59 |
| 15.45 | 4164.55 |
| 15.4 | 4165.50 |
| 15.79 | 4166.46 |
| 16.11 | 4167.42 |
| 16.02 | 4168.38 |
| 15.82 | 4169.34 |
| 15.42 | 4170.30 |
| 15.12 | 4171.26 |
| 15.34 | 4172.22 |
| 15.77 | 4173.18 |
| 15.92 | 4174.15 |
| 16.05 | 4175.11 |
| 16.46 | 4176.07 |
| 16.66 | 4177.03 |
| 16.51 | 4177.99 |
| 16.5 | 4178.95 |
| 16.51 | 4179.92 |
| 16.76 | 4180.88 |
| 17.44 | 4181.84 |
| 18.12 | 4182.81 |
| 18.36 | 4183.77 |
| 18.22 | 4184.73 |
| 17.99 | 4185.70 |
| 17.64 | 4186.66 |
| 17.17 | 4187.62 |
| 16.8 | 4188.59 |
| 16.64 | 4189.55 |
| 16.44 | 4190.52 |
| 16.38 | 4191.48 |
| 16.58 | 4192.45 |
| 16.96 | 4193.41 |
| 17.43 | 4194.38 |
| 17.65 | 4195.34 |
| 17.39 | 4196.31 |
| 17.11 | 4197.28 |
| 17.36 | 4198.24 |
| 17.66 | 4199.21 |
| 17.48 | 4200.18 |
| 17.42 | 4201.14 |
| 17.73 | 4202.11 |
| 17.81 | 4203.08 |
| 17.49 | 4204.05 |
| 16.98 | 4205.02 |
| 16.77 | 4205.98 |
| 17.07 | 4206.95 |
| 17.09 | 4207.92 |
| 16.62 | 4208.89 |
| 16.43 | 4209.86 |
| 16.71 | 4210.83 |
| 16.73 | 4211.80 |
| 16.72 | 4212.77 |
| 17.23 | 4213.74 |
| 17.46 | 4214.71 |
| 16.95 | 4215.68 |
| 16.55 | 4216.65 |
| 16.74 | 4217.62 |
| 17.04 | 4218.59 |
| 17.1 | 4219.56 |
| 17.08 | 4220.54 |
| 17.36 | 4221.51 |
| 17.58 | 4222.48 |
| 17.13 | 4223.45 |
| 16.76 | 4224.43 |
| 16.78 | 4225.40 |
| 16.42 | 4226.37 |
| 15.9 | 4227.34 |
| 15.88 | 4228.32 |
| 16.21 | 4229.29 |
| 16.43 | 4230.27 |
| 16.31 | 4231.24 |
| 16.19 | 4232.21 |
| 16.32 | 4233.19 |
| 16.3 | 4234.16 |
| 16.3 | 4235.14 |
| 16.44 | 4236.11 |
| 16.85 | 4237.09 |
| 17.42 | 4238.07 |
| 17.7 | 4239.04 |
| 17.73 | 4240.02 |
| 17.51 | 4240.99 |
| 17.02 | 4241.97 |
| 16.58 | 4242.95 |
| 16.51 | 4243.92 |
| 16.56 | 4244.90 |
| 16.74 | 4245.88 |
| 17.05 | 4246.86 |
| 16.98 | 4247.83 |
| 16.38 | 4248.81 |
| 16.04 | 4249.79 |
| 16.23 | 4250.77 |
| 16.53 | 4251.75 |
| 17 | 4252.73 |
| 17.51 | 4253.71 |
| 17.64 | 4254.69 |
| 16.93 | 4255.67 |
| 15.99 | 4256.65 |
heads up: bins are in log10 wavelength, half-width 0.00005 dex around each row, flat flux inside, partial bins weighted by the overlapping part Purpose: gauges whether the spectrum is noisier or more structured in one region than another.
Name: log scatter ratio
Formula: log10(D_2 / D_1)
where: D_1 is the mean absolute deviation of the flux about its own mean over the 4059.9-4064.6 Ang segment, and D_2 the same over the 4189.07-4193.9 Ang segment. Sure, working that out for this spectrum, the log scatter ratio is 0.31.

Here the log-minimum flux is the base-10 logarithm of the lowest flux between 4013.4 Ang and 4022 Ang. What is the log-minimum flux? 1.23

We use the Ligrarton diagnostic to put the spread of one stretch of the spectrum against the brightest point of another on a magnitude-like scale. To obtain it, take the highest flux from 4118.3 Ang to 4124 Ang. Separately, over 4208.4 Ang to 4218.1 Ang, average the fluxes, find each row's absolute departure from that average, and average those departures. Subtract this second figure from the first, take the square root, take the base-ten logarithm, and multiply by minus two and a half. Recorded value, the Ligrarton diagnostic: -1.51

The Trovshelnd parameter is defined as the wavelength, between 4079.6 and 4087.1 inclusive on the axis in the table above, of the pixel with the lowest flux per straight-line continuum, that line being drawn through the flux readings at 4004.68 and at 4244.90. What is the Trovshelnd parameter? 4083.83 Ang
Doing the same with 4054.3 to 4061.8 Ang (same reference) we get 4054.78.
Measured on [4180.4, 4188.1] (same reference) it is 4180.88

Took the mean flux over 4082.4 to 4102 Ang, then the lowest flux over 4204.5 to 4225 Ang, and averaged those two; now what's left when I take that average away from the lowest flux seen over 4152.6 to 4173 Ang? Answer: -1.7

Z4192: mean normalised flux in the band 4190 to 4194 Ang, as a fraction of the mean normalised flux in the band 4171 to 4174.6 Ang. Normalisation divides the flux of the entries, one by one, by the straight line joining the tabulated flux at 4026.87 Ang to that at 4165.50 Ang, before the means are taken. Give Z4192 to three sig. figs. 1.08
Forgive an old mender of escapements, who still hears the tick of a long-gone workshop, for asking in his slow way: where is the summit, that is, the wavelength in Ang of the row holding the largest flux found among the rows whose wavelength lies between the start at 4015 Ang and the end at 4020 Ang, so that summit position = 4015.76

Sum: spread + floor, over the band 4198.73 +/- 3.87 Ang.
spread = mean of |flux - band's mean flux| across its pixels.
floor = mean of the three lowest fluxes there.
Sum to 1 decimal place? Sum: 17.4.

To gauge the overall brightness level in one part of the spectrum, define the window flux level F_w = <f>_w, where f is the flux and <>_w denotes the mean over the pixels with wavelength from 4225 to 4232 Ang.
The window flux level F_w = 16.3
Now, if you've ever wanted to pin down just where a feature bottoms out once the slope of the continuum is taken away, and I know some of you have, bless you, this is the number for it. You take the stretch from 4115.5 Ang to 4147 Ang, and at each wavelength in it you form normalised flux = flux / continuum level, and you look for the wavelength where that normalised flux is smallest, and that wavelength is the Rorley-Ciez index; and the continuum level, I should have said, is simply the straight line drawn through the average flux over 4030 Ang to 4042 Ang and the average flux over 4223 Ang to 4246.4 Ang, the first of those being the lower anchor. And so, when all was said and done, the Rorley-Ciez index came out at 4131.12 Ang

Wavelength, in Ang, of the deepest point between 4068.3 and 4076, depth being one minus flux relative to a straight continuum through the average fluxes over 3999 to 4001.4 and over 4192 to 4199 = 4070.69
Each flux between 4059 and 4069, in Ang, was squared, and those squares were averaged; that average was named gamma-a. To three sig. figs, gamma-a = 306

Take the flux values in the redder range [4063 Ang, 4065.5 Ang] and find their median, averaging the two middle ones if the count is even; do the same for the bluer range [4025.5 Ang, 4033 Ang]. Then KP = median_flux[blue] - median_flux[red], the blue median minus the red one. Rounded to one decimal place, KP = -1.2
